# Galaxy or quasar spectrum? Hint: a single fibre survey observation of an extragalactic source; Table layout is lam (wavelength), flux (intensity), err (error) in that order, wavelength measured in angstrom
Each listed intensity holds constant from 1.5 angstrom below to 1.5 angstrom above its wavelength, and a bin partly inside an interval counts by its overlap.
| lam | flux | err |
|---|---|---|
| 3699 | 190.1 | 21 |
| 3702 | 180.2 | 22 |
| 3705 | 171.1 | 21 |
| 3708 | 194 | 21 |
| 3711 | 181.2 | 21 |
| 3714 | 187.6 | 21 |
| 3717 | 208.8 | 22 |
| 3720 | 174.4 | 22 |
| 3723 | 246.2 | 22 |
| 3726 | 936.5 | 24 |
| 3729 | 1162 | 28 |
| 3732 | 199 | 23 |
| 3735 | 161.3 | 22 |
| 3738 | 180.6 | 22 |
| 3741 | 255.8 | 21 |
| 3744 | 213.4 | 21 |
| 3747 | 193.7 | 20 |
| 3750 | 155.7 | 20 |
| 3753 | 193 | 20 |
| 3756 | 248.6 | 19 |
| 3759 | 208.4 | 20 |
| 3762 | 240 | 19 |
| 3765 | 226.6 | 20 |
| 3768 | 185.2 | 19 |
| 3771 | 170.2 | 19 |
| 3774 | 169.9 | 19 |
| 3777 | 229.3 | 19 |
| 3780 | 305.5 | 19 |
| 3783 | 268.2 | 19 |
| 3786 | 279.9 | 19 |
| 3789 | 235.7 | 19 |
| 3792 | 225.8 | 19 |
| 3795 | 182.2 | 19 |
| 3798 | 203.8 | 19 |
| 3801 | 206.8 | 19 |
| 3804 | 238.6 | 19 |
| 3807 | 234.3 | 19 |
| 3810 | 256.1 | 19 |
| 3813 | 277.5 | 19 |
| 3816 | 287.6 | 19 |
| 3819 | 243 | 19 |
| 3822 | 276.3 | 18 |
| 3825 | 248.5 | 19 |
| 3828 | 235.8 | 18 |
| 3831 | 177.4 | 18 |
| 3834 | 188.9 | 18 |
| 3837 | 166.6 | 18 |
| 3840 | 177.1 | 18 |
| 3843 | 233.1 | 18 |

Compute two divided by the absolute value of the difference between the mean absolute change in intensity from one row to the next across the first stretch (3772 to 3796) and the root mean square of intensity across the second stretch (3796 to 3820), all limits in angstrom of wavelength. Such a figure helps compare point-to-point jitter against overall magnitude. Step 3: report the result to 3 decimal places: 0.010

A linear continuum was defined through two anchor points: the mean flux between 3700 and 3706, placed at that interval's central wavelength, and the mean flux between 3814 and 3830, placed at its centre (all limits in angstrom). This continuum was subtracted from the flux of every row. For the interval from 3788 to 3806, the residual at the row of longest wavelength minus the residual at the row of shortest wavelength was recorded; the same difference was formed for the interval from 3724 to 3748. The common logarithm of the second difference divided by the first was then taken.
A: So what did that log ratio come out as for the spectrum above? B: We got 2.0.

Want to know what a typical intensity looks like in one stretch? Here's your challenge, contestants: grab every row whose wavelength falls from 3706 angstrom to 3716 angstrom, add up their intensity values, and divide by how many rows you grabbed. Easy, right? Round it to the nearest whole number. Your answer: 188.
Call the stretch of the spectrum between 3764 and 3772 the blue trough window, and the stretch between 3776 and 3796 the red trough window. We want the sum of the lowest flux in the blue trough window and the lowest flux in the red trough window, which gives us 352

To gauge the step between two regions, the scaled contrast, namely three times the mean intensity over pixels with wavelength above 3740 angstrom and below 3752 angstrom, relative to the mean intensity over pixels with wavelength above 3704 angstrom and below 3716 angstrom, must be 3.3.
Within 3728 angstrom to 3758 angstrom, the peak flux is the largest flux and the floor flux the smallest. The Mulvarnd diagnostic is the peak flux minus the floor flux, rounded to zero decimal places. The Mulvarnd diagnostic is 1006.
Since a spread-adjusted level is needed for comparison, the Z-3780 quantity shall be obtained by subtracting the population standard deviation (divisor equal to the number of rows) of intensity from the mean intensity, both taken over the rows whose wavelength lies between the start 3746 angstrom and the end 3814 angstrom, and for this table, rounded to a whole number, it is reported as 185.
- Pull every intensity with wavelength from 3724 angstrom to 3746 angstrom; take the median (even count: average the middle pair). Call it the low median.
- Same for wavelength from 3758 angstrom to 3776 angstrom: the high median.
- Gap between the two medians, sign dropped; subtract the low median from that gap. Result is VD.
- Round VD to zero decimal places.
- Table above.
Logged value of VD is -197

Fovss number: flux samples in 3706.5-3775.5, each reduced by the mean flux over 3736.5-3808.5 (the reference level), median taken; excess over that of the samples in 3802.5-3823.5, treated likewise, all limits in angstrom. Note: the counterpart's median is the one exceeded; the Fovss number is -62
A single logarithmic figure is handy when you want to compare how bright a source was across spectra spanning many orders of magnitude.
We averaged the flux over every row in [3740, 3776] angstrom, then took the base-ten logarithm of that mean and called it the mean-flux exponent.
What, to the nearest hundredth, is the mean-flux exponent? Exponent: 2.31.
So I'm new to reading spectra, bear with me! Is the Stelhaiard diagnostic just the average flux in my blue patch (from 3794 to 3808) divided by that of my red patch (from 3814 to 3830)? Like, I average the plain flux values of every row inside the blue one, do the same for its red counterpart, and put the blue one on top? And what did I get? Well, 0.83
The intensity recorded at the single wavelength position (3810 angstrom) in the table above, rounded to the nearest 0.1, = 256.1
